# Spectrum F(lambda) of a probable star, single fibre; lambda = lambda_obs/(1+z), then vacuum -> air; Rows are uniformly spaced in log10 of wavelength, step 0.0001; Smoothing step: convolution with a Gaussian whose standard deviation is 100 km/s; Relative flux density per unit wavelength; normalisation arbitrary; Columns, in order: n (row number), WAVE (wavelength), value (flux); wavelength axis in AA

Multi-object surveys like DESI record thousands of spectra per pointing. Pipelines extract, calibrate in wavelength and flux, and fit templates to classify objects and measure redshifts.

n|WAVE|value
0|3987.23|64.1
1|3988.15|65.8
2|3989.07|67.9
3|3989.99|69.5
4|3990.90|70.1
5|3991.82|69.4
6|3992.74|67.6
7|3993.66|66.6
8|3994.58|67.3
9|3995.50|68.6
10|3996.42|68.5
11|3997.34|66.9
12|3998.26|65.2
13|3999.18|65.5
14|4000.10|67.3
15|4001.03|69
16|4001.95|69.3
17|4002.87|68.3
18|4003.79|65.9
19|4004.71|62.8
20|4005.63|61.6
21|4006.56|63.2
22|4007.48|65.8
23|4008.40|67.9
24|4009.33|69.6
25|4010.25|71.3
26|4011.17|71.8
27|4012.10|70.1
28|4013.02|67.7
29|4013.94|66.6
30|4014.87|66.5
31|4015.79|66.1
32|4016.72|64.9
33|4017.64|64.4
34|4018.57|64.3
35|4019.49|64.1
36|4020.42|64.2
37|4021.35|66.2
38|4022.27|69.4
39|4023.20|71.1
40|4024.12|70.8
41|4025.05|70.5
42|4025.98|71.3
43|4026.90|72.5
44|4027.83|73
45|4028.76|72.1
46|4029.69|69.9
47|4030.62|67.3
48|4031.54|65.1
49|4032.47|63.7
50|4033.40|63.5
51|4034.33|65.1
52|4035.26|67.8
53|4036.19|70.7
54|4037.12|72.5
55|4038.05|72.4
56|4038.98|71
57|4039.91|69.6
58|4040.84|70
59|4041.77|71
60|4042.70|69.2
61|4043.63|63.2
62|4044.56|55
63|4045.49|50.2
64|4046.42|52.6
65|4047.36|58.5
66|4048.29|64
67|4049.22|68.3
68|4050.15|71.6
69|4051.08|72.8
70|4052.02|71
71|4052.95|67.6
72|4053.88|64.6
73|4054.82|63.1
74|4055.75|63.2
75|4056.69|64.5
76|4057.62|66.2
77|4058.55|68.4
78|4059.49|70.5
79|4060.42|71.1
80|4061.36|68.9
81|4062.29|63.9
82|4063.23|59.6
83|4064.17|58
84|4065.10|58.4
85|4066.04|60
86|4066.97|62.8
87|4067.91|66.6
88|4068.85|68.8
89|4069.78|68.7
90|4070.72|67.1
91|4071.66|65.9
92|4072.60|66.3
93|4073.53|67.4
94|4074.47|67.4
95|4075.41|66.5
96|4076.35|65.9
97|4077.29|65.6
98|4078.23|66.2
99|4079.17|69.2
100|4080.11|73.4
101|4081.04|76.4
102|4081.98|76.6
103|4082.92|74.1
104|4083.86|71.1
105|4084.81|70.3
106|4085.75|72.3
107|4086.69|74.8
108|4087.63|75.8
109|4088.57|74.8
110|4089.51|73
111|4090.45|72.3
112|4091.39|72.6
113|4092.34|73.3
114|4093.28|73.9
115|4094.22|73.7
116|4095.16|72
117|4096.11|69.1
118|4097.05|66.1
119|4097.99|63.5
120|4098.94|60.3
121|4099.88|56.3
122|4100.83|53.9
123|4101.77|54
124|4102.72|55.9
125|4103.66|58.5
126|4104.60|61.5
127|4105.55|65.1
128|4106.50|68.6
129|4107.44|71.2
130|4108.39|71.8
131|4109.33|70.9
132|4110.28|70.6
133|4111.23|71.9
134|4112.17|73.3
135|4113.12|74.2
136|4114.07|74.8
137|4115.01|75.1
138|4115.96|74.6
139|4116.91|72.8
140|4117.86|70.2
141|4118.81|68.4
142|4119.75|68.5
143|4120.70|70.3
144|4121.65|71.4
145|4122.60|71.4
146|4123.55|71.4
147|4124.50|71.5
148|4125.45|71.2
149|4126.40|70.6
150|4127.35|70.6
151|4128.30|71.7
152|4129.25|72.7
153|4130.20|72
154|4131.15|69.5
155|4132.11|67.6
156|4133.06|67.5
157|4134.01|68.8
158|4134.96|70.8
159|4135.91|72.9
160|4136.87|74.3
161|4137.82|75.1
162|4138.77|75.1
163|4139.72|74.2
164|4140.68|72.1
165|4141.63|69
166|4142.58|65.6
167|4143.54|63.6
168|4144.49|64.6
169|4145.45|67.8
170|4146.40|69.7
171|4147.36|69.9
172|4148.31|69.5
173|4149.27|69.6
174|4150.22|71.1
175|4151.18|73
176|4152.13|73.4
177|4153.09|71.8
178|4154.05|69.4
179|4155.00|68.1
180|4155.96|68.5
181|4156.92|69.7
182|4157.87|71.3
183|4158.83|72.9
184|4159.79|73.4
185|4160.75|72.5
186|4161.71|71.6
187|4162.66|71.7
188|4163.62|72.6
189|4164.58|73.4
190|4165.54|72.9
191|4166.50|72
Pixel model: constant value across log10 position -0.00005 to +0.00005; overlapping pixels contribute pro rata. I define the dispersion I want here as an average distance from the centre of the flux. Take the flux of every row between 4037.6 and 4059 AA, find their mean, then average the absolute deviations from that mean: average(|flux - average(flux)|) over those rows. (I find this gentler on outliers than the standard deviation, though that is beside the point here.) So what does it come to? 4.9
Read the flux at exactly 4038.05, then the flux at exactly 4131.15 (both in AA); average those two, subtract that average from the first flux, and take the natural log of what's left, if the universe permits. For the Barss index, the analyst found 0.4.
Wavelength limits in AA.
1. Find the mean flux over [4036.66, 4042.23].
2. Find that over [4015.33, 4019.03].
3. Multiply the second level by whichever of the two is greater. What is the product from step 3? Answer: 4615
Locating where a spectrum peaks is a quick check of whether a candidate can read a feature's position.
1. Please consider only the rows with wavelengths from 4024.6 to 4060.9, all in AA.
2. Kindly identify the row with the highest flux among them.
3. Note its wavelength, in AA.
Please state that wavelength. 4027.83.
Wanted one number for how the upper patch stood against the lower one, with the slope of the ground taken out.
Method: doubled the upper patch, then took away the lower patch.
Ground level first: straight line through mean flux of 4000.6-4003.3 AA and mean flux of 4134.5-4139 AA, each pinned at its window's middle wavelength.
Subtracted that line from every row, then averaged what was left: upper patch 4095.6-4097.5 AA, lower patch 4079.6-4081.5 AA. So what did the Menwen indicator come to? -12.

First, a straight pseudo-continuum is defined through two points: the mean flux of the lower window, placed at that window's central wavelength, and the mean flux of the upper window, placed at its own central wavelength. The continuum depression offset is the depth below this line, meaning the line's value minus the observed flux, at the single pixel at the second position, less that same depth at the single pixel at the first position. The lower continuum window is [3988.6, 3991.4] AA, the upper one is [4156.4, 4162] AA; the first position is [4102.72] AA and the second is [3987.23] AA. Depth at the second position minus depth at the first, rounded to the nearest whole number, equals -10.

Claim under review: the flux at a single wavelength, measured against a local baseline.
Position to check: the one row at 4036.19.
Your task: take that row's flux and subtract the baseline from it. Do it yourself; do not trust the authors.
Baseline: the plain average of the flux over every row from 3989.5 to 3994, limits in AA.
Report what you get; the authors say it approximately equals 2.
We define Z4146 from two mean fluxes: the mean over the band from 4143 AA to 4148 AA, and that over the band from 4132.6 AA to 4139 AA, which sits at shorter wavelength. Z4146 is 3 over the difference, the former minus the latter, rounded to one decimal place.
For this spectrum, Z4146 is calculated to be -0.6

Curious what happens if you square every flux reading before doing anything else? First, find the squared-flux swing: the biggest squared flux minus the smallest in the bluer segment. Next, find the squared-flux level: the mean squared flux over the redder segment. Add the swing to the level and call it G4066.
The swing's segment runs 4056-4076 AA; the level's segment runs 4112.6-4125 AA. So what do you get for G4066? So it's 6864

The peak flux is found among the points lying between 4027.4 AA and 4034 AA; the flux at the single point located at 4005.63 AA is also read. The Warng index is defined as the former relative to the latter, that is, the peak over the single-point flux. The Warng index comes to 1.19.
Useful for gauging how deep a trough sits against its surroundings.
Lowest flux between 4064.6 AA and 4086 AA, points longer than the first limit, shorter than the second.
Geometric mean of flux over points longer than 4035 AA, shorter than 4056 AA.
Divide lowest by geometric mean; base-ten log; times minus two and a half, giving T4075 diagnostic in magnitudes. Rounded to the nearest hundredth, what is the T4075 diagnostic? 0.13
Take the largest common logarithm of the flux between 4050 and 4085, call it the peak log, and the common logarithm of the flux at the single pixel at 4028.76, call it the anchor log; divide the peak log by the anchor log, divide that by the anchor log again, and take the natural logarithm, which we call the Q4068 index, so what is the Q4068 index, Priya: -0.605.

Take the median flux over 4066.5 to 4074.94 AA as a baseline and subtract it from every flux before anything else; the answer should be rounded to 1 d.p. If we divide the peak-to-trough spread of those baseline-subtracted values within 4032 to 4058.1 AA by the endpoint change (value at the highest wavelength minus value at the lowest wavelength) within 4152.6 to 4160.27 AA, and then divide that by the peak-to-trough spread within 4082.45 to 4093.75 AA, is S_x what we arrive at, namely 2.6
